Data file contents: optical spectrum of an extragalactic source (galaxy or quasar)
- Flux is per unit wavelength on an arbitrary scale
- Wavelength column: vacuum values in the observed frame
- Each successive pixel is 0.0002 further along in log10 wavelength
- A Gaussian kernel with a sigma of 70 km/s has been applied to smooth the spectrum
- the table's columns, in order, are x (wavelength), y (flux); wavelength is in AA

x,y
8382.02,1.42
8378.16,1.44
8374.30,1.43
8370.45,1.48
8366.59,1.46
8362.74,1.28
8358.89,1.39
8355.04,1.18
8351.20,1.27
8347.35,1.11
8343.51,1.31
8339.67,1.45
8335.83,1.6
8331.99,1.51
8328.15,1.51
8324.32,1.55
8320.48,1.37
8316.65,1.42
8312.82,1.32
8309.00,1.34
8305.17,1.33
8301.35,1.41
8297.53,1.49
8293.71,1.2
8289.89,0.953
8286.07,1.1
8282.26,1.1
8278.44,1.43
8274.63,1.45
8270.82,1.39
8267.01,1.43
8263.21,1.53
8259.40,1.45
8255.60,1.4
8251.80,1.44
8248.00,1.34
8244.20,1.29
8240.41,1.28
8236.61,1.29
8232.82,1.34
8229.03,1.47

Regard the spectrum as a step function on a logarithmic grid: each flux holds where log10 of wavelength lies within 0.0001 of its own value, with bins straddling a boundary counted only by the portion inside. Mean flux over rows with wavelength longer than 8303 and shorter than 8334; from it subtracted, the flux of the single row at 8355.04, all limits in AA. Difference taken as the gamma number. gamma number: 0.24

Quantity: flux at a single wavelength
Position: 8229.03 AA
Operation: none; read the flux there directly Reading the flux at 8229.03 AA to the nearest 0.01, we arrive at 1.47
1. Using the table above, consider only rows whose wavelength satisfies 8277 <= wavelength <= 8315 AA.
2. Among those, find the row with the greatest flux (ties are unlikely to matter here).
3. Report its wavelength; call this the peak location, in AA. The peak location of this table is 8297.53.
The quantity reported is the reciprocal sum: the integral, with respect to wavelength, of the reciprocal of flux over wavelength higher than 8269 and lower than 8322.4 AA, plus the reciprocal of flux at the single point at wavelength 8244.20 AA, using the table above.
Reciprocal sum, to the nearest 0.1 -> 42.3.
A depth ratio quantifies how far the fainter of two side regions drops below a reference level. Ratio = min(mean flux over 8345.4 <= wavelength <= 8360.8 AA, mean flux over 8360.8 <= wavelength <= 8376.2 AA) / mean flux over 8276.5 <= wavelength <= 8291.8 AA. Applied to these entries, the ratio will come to 1.08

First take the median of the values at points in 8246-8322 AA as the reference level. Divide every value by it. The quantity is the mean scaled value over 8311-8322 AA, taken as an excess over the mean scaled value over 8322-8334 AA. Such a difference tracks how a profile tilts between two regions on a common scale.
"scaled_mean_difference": -0.11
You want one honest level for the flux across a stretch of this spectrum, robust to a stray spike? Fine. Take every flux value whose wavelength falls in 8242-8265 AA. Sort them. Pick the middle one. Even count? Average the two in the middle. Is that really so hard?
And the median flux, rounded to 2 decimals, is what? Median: 1.42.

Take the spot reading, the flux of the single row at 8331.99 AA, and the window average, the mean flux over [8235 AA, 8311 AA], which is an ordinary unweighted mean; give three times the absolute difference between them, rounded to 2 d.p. 0.53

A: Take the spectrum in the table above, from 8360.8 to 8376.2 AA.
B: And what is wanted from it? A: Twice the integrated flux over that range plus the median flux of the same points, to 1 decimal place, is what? 45.0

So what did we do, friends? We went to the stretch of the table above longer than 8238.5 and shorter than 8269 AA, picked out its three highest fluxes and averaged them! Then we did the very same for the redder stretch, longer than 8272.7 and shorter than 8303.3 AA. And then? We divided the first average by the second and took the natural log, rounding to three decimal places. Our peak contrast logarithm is 0.011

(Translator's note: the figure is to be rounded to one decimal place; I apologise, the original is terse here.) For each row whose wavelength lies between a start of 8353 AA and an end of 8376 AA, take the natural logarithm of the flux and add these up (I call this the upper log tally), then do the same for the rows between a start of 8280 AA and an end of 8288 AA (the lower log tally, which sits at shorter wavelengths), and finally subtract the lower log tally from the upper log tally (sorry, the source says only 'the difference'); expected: 1.7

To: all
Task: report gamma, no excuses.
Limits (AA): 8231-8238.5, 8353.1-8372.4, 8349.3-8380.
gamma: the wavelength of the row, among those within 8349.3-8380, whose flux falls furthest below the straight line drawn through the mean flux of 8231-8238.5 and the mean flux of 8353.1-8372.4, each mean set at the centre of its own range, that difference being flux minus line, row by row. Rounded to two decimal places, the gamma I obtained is 8355.04 AA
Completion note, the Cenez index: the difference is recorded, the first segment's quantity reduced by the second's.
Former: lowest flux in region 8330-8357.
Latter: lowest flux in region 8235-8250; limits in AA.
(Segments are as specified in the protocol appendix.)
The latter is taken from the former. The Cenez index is -0.17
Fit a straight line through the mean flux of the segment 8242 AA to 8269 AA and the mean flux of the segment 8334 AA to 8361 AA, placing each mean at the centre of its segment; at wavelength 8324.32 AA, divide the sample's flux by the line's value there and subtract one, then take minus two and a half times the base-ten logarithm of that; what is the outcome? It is 2.1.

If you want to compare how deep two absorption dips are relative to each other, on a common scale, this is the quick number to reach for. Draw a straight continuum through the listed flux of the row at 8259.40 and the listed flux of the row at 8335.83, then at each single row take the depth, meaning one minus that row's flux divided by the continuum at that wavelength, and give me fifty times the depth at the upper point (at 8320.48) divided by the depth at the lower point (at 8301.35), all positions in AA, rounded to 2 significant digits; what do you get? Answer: 80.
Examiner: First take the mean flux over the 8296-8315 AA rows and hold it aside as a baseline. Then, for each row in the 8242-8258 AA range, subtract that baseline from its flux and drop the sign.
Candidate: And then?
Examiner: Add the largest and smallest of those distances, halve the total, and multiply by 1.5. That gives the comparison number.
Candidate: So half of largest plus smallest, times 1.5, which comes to 0.08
